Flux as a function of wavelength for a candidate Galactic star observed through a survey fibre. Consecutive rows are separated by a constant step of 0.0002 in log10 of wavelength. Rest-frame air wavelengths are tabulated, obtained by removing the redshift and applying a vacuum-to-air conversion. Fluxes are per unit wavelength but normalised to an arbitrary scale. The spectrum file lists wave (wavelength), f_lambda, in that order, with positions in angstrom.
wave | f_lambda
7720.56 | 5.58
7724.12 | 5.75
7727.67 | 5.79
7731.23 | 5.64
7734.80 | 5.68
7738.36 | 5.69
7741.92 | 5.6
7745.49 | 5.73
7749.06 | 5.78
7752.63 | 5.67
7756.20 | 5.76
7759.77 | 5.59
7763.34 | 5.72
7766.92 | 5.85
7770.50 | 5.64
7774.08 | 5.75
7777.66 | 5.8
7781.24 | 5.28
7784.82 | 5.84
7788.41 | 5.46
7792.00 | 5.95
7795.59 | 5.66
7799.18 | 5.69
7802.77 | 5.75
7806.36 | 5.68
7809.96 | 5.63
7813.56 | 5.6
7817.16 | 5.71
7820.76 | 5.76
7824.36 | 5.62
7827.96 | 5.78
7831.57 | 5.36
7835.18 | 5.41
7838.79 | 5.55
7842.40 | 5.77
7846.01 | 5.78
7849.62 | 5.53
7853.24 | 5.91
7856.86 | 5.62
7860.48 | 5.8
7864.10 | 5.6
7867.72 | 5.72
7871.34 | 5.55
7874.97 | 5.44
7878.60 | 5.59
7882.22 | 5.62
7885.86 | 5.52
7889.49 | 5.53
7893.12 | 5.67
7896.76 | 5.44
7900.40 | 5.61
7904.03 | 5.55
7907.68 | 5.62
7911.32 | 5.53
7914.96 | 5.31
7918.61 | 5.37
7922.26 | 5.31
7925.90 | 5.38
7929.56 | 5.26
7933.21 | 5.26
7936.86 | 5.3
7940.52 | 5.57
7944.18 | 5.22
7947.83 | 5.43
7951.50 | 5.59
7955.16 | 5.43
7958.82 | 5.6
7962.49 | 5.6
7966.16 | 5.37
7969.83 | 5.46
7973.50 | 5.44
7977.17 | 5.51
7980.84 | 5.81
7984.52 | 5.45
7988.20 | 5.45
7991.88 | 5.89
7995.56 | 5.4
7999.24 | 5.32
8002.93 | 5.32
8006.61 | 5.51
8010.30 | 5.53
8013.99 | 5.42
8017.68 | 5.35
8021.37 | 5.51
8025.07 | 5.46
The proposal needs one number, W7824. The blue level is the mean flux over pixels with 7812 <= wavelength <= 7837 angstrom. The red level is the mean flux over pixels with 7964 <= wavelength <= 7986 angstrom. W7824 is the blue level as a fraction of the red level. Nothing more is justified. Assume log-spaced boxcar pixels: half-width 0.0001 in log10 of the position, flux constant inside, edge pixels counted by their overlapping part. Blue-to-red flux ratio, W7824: 1.02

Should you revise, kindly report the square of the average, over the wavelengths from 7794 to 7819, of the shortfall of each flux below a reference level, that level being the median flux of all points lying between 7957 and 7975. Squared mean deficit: 0.046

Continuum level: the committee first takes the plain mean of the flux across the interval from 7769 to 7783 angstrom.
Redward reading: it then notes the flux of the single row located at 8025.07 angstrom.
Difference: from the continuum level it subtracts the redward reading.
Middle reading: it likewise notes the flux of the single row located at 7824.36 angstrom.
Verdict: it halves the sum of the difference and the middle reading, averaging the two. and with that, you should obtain 2.89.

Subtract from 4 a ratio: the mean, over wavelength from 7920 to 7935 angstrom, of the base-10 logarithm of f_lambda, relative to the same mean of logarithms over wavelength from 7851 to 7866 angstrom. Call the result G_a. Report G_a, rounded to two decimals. 3.04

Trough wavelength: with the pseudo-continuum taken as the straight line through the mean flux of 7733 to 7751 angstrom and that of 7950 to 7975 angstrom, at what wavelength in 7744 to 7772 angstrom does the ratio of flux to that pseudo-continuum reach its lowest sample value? 7759.77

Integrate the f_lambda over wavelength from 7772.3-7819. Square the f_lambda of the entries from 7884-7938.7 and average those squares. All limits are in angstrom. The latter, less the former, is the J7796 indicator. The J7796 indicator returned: -235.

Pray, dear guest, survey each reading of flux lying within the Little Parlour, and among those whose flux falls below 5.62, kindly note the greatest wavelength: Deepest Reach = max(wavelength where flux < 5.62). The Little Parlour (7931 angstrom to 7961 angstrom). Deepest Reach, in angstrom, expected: 7958.82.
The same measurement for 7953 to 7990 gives 7988.20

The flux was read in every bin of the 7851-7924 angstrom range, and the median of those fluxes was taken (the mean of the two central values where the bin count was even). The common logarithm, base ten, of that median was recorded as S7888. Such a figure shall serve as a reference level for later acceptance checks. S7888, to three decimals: 0.746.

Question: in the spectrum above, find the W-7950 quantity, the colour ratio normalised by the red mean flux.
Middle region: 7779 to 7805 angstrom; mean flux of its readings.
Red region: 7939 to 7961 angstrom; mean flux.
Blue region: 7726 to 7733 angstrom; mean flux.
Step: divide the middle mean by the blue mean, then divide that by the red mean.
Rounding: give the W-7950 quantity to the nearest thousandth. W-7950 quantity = 0.181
